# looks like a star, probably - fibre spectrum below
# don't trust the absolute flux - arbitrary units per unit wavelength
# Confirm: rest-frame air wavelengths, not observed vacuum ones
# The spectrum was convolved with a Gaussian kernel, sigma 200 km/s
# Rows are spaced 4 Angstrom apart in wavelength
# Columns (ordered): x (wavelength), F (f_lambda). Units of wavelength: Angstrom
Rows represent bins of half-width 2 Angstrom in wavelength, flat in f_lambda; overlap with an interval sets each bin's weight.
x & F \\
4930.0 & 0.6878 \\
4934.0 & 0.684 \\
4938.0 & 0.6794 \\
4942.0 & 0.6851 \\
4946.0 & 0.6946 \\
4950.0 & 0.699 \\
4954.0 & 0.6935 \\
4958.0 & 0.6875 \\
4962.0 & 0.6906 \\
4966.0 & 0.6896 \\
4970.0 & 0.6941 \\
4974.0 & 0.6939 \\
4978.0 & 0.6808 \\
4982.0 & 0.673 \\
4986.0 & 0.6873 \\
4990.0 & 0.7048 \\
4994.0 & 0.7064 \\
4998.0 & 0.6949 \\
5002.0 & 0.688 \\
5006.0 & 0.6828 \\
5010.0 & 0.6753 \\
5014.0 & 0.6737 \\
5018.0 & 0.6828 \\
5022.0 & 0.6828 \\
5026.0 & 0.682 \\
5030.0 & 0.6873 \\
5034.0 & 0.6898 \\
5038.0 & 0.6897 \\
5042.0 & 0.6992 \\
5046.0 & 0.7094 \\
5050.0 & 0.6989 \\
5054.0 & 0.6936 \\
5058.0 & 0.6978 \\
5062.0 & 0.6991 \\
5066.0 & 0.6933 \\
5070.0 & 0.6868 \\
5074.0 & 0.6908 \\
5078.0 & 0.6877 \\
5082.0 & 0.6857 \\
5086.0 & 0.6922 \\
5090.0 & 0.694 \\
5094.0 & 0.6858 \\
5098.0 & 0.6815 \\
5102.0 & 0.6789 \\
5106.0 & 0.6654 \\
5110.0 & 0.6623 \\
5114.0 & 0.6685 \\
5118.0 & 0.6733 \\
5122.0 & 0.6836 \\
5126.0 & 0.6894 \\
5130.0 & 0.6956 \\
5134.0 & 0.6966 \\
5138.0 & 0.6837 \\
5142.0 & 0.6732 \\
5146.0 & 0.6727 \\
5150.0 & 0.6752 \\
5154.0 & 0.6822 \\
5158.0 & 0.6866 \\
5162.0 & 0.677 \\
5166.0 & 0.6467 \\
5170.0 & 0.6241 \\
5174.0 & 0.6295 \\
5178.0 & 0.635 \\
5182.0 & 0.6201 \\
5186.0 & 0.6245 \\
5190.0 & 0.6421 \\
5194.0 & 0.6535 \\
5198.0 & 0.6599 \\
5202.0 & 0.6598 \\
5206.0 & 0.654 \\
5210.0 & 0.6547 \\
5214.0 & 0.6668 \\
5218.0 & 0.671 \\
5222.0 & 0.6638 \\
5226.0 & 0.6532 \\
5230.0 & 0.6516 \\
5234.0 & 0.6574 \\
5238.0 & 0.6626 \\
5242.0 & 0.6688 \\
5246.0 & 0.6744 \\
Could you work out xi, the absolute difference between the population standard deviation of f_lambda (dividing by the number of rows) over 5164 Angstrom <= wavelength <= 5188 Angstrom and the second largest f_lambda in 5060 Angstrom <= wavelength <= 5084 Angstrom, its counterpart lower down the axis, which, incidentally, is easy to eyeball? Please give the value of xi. 0.684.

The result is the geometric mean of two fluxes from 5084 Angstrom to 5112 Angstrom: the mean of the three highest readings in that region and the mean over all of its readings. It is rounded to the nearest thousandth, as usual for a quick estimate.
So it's 0.685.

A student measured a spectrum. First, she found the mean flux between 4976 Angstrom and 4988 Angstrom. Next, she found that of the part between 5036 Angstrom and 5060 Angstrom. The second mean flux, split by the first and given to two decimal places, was 1.03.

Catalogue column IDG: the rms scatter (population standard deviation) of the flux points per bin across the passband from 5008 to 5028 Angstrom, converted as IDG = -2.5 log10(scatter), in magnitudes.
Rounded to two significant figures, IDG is 6.0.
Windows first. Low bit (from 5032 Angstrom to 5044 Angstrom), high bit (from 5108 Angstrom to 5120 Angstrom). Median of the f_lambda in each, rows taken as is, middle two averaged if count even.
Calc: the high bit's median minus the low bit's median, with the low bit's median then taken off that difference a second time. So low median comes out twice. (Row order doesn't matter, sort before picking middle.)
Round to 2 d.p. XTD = -0.71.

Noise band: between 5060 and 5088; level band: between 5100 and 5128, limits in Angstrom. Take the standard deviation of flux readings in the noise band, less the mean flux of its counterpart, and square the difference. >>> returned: 0.449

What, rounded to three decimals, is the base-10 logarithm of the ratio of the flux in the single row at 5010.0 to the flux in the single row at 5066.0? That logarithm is -0.011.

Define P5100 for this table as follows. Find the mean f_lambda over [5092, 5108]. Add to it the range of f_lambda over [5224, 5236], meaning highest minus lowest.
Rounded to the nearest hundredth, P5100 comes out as 0.68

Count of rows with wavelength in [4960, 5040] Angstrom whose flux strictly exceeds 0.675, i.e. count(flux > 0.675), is 18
